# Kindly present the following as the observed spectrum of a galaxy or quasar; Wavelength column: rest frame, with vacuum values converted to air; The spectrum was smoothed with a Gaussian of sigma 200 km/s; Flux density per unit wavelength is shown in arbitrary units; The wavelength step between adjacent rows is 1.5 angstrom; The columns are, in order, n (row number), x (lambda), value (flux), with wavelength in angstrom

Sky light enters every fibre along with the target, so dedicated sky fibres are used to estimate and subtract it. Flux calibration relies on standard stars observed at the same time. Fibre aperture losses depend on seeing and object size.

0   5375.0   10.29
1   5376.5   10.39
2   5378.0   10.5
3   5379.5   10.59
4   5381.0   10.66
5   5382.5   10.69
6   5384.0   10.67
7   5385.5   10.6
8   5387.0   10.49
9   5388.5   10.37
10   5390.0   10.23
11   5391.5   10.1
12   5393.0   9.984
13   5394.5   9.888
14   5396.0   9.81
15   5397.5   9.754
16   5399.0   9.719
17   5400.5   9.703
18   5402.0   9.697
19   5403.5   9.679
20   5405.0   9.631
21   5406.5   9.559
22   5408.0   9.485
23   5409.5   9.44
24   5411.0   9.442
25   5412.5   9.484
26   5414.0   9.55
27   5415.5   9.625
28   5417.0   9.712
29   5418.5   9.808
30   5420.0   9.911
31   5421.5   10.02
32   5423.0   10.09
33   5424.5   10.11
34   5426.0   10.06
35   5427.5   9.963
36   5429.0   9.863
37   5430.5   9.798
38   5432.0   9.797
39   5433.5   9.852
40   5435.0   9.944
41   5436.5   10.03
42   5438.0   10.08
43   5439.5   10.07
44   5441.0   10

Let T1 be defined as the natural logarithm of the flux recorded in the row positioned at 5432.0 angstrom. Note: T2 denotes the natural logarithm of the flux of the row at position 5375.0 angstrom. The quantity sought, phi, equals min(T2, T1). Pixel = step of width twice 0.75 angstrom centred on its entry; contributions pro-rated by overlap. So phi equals 2.28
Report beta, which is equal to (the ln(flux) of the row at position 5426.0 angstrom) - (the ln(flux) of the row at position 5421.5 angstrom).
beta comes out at 0.00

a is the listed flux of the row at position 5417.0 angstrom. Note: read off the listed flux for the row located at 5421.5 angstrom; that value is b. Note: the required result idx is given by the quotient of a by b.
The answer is 0.97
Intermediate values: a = 9.712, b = 10.02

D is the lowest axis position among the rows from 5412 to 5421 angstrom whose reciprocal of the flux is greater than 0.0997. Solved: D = 5412.5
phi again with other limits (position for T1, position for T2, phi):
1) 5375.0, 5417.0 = 2.27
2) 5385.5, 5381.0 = 2.36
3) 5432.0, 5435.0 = 2.28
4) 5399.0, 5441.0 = 2.27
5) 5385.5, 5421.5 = 2.30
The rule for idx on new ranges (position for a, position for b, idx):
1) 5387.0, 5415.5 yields 1.09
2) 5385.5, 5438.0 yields 1.05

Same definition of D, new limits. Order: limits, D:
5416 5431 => 5417.0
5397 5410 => 5397.5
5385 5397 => 5393.0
